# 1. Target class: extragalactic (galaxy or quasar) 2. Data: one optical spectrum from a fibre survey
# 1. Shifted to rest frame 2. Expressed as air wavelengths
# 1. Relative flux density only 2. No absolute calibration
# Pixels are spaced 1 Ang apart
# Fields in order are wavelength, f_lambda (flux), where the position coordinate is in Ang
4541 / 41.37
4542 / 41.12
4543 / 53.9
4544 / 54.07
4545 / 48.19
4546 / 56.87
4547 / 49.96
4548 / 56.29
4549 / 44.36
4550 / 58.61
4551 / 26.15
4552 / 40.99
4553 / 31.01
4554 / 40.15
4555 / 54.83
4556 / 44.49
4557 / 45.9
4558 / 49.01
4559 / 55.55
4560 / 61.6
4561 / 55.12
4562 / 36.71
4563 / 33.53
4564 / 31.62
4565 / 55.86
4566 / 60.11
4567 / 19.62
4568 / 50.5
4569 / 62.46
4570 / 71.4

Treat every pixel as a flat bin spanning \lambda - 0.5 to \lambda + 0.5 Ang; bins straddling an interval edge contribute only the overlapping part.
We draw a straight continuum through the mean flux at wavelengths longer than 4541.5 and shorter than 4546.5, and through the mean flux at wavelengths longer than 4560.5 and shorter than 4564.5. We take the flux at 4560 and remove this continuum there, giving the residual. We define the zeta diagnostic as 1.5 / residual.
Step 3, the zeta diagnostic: 0.1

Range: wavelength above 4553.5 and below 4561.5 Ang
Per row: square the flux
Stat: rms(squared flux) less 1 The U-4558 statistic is 2713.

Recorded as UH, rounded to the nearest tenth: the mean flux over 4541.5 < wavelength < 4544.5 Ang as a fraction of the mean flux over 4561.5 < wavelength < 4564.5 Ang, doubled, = 2.9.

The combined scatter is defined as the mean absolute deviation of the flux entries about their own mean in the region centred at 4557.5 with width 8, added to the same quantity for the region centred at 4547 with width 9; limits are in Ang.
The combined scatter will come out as 13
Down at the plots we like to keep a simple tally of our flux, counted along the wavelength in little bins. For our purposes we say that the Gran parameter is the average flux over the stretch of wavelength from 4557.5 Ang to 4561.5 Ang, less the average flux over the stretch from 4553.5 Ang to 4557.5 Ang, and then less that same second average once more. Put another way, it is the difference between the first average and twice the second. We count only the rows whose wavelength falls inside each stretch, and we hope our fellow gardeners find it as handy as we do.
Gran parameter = -37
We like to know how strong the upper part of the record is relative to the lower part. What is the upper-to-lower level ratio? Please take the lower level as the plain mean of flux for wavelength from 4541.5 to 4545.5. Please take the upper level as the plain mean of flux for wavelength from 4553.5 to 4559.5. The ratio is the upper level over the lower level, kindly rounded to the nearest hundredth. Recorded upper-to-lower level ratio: 0.98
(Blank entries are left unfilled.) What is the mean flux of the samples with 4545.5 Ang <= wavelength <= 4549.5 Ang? 51.9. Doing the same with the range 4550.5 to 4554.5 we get 34.6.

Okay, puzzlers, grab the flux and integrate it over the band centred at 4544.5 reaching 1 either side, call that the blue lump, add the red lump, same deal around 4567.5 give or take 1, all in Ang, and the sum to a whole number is 172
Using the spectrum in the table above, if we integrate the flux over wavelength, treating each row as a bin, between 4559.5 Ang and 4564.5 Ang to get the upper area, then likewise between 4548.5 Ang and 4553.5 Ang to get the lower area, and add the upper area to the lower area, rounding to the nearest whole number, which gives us 420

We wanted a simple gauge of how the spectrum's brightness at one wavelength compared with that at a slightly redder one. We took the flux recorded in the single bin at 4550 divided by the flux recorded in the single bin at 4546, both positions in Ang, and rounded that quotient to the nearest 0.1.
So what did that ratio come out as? 1.0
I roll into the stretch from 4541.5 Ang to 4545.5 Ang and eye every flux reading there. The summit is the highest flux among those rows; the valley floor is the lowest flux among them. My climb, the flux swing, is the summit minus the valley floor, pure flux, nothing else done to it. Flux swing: 13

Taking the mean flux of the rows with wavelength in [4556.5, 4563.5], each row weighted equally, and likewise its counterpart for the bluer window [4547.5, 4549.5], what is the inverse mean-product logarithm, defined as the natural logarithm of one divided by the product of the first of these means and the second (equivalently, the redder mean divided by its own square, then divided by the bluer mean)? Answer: -7.79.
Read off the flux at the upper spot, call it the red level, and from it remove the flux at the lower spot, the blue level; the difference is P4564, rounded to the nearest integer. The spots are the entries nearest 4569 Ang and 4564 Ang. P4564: 31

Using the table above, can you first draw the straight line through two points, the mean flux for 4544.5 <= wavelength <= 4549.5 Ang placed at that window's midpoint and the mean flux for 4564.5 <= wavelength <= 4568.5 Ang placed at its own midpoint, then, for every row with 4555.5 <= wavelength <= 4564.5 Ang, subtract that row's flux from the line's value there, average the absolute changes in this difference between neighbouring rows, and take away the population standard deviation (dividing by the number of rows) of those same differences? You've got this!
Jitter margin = -4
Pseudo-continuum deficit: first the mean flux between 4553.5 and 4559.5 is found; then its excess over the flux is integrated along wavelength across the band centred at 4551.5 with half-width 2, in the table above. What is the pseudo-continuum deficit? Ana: 37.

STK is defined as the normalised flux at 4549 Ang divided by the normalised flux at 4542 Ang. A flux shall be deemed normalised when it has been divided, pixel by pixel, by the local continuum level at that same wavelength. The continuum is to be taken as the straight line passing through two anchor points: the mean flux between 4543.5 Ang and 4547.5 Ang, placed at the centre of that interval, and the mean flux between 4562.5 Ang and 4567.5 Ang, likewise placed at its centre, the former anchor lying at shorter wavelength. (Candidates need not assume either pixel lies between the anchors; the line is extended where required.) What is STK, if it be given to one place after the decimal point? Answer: 1.2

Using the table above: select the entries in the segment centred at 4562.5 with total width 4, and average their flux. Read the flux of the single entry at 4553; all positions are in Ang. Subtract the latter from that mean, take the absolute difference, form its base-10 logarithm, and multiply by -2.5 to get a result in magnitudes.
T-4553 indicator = -2.29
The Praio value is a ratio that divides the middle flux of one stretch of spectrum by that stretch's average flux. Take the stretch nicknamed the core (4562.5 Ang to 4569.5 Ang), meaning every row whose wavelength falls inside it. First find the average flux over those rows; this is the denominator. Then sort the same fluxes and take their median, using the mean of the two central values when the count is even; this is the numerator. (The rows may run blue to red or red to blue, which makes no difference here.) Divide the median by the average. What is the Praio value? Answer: 1.13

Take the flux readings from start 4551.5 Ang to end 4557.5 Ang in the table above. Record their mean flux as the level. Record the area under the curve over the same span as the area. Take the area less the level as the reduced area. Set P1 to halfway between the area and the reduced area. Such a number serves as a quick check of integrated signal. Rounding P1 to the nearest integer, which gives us 236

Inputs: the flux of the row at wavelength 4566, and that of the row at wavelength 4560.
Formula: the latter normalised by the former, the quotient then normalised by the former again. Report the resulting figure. 0.017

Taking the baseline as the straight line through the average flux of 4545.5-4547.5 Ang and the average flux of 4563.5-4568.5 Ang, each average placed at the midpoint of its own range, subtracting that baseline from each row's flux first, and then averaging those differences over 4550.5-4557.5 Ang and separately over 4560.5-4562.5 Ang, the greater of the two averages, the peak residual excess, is 0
